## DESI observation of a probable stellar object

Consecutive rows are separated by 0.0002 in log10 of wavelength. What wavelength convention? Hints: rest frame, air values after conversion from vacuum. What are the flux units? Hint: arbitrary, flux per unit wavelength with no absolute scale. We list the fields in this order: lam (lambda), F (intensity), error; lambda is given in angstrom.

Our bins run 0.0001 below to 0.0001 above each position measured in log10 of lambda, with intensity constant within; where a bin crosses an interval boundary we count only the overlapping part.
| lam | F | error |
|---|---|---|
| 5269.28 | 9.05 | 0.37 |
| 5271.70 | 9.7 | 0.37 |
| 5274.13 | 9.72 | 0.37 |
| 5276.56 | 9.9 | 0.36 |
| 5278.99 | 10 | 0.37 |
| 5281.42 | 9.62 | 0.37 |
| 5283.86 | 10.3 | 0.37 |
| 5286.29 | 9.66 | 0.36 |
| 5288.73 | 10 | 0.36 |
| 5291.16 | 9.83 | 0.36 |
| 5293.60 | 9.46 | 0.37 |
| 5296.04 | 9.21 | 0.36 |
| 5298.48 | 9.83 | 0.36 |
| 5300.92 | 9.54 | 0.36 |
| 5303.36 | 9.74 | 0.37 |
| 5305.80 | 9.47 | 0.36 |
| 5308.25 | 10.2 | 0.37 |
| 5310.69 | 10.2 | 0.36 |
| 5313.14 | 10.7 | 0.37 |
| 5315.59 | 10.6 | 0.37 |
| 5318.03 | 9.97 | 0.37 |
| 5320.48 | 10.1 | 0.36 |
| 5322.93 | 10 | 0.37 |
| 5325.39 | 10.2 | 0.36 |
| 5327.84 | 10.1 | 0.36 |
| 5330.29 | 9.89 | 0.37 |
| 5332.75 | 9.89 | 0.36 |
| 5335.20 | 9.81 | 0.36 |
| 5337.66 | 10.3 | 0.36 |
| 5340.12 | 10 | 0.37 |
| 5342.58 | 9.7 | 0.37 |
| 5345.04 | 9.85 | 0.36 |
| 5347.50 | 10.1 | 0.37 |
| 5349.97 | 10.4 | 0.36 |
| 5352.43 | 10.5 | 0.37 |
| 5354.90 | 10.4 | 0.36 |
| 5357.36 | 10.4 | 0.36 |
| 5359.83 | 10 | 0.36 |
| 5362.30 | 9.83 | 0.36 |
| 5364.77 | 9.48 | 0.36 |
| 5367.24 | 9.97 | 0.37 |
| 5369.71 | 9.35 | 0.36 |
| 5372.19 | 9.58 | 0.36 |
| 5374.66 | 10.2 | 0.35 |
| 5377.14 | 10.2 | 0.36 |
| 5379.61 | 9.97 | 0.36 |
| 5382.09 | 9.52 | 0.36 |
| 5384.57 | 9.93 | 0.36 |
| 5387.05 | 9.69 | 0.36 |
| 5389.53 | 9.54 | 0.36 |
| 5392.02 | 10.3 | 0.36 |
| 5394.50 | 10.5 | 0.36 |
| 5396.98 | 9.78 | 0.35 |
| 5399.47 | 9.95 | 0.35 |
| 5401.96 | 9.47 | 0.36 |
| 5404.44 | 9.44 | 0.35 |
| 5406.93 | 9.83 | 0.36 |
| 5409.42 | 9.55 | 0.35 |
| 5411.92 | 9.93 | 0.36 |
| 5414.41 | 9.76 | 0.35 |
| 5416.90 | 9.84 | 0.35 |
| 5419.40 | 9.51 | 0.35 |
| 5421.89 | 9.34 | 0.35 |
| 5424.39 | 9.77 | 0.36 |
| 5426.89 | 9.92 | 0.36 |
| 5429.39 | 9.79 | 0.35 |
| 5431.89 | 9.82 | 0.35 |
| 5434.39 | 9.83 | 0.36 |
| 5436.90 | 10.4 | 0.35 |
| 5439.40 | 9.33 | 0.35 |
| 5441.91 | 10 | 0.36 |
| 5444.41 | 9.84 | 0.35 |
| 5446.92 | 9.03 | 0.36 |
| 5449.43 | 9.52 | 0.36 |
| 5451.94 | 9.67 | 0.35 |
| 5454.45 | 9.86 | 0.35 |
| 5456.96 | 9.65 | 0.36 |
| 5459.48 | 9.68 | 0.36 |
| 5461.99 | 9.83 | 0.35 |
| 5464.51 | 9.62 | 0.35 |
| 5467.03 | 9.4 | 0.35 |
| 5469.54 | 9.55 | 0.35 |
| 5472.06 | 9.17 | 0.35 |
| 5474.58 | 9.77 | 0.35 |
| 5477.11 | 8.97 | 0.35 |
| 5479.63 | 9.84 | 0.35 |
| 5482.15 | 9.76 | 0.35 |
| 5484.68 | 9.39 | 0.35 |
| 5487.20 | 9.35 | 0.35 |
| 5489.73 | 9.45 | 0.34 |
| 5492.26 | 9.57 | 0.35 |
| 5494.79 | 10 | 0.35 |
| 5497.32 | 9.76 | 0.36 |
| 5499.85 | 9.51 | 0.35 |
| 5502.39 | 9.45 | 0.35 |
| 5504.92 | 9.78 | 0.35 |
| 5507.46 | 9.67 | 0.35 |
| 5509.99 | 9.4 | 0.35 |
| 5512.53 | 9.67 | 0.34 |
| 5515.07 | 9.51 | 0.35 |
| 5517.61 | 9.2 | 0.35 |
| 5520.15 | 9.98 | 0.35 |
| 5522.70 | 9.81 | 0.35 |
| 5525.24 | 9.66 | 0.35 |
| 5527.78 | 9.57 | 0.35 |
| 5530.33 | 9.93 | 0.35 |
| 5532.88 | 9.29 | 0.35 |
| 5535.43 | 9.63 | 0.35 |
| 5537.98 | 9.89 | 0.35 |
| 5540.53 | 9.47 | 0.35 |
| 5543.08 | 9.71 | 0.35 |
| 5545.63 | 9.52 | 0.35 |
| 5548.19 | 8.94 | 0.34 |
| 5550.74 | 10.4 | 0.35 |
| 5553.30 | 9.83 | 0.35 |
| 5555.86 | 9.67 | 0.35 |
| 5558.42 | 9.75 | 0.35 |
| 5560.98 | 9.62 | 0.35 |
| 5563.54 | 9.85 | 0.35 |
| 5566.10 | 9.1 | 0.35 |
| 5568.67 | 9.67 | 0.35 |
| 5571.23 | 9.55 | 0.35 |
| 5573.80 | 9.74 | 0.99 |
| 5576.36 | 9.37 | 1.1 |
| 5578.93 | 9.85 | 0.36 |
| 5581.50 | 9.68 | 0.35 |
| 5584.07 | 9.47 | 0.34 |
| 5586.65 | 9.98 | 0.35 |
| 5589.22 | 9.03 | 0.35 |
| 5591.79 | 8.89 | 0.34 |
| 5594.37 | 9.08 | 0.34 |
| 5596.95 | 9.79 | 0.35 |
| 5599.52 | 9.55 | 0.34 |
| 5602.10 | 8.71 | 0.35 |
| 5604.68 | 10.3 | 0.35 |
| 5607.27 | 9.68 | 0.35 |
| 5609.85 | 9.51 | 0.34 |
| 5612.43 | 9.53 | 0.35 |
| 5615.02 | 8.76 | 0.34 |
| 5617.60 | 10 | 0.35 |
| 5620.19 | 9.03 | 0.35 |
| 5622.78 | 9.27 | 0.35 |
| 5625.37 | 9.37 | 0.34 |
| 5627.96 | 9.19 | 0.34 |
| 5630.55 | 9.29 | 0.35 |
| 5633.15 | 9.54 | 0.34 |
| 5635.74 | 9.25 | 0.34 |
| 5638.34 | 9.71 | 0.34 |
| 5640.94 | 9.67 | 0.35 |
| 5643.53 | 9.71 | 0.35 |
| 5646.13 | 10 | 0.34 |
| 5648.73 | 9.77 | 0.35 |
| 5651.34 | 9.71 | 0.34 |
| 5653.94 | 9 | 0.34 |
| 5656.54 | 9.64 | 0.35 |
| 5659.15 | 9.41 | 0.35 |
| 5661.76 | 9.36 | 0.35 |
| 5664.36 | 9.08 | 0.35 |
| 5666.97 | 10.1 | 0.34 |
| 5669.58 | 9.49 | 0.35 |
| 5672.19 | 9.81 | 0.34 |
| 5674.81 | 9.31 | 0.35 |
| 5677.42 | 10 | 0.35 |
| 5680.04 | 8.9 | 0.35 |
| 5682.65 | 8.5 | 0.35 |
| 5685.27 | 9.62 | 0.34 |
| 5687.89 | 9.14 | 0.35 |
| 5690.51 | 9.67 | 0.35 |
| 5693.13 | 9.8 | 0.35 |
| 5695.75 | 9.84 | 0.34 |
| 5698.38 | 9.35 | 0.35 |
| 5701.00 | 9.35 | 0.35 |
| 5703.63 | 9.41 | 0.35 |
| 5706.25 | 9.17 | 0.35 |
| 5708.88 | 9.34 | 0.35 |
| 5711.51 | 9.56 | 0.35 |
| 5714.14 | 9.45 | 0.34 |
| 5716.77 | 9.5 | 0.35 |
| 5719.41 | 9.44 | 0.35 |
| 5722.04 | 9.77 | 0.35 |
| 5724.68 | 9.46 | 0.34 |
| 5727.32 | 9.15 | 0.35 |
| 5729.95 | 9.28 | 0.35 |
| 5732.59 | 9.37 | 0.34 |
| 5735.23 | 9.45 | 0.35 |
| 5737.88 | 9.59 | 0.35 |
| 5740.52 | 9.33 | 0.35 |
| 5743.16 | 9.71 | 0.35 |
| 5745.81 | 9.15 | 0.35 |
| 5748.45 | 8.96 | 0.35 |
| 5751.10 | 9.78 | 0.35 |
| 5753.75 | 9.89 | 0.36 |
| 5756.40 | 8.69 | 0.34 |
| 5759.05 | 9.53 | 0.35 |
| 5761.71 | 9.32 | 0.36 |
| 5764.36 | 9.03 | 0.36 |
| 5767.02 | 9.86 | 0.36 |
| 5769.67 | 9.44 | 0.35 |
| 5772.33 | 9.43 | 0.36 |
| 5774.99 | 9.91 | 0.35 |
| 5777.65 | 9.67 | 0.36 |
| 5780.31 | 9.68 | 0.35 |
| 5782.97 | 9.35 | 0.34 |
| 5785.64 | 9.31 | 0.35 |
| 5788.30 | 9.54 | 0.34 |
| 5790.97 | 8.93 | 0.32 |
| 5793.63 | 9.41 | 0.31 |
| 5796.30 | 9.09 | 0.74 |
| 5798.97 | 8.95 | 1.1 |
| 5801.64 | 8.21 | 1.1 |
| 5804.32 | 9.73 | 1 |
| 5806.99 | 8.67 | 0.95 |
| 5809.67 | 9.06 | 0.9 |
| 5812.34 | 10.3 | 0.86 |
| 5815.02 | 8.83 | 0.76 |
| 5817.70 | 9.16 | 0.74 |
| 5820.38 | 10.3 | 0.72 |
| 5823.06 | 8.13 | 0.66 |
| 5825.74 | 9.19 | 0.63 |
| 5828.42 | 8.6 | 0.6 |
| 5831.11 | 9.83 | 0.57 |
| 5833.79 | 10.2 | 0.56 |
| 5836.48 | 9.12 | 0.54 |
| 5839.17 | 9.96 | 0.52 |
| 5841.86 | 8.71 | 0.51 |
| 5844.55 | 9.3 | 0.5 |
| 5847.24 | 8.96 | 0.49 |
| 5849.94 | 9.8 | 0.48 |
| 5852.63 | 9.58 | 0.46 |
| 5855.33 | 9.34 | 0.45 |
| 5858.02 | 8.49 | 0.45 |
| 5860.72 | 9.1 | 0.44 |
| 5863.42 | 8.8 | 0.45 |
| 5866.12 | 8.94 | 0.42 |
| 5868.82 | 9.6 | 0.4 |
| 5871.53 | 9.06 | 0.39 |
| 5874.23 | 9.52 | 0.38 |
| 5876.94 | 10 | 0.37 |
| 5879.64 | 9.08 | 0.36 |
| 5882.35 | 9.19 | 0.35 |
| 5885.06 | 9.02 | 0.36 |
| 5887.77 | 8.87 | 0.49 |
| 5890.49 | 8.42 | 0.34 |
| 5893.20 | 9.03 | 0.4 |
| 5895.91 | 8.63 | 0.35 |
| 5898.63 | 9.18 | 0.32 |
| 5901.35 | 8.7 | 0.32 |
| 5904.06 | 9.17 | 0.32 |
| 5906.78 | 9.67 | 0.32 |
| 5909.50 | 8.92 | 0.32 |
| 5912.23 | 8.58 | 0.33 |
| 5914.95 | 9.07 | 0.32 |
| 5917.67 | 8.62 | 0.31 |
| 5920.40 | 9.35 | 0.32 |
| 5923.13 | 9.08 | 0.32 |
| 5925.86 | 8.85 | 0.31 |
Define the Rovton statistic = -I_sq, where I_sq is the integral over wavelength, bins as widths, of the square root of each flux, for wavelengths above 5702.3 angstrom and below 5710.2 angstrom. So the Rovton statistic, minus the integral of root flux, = -24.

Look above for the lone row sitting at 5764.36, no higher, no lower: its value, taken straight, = 9.03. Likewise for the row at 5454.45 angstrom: 9.86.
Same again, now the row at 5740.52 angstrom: 9.33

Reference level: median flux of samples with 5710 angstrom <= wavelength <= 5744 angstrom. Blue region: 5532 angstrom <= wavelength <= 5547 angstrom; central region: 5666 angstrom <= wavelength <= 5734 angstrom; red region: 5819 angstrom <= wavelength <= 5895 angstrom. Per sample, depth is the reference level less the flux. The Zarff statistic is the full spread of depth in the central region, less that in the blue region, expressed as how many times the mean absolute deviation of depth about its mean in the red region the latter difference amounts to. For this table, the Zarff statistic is 2.3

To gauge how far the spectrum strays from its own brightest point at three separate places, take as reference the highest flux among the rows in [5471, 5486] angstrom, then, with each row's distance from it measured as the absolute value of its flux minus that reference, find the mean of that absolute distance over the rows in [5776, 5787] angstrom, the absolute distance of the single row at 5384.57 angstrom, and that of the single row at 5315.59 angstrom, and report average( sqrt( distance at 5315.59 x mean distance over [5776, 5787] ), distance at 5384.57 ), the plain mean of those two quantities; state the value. 0.30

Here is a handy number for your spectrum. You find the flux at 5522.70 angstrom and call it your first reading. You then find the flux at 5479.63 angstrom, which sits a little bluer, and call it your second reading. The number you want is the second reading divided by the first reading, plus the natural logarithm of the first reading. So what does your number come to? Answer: 3.29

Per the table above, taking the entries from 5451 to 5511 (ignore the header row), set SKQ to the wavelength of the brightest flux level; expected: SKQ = 5494.79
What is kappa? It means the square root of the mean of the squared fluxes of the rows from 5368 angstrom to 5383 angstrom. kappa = 9.81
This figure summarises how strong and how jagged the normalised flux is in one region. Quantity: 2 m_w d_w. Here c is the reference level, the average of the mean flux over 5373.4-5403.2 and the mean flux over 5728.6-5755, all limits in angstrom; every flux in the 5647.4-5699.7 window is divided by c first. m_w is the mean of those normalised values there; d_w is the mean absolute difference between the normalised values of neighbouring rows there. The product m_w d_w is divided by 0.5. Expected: 0.100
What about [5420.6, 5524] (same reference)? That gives 0.065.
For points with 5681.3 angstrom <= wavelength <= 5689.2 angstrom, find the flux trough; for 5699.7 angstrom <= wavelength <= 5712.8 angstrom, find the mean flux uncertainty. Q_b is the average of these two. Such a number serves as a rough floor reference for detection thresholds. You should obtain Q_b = 4.4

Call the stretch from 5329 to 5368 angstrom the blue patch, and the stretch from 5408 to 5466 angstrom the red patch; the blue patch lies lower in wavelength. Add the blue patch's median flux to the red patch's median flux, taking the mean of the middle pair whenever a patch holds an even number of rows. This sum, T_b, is 19.8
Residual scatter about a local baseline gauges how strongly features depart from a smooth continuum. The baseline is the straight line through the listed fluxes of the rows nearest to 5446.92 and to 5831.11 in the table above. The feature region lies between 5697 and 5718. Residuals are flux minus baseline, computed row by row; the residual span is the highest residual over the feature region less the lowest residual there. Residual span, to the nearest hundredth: 0.38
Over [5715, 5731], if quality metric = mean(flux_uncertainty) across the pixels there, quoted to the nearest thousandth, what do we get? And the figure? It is 0.348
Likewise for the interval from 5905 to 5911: 0.320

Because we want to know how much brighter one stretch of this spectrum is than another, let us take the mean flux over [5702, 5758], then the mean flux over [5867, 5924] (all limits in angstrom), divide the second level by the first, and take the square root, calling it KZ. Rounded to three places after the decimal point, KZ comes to 0.983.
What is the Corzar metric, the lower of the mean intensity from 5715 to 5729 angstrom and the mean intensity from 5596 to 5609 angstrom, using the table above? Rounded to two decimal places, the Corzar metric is 9.46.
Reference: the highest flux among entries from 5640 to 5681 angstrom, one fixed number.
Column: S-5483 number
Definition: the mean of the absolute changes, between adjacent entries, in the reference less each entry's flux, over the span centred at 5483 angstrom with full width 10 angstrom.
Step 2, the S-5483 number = 0.16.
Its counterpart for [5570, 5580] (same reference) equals 0.35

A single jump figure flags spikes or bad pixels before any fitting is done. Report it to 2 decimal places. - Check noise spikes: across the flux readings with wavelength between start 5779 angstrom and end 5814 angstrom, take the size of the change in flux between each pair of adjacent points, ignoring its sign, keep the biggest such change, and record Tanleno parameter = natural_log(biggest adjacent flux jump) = 0.42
